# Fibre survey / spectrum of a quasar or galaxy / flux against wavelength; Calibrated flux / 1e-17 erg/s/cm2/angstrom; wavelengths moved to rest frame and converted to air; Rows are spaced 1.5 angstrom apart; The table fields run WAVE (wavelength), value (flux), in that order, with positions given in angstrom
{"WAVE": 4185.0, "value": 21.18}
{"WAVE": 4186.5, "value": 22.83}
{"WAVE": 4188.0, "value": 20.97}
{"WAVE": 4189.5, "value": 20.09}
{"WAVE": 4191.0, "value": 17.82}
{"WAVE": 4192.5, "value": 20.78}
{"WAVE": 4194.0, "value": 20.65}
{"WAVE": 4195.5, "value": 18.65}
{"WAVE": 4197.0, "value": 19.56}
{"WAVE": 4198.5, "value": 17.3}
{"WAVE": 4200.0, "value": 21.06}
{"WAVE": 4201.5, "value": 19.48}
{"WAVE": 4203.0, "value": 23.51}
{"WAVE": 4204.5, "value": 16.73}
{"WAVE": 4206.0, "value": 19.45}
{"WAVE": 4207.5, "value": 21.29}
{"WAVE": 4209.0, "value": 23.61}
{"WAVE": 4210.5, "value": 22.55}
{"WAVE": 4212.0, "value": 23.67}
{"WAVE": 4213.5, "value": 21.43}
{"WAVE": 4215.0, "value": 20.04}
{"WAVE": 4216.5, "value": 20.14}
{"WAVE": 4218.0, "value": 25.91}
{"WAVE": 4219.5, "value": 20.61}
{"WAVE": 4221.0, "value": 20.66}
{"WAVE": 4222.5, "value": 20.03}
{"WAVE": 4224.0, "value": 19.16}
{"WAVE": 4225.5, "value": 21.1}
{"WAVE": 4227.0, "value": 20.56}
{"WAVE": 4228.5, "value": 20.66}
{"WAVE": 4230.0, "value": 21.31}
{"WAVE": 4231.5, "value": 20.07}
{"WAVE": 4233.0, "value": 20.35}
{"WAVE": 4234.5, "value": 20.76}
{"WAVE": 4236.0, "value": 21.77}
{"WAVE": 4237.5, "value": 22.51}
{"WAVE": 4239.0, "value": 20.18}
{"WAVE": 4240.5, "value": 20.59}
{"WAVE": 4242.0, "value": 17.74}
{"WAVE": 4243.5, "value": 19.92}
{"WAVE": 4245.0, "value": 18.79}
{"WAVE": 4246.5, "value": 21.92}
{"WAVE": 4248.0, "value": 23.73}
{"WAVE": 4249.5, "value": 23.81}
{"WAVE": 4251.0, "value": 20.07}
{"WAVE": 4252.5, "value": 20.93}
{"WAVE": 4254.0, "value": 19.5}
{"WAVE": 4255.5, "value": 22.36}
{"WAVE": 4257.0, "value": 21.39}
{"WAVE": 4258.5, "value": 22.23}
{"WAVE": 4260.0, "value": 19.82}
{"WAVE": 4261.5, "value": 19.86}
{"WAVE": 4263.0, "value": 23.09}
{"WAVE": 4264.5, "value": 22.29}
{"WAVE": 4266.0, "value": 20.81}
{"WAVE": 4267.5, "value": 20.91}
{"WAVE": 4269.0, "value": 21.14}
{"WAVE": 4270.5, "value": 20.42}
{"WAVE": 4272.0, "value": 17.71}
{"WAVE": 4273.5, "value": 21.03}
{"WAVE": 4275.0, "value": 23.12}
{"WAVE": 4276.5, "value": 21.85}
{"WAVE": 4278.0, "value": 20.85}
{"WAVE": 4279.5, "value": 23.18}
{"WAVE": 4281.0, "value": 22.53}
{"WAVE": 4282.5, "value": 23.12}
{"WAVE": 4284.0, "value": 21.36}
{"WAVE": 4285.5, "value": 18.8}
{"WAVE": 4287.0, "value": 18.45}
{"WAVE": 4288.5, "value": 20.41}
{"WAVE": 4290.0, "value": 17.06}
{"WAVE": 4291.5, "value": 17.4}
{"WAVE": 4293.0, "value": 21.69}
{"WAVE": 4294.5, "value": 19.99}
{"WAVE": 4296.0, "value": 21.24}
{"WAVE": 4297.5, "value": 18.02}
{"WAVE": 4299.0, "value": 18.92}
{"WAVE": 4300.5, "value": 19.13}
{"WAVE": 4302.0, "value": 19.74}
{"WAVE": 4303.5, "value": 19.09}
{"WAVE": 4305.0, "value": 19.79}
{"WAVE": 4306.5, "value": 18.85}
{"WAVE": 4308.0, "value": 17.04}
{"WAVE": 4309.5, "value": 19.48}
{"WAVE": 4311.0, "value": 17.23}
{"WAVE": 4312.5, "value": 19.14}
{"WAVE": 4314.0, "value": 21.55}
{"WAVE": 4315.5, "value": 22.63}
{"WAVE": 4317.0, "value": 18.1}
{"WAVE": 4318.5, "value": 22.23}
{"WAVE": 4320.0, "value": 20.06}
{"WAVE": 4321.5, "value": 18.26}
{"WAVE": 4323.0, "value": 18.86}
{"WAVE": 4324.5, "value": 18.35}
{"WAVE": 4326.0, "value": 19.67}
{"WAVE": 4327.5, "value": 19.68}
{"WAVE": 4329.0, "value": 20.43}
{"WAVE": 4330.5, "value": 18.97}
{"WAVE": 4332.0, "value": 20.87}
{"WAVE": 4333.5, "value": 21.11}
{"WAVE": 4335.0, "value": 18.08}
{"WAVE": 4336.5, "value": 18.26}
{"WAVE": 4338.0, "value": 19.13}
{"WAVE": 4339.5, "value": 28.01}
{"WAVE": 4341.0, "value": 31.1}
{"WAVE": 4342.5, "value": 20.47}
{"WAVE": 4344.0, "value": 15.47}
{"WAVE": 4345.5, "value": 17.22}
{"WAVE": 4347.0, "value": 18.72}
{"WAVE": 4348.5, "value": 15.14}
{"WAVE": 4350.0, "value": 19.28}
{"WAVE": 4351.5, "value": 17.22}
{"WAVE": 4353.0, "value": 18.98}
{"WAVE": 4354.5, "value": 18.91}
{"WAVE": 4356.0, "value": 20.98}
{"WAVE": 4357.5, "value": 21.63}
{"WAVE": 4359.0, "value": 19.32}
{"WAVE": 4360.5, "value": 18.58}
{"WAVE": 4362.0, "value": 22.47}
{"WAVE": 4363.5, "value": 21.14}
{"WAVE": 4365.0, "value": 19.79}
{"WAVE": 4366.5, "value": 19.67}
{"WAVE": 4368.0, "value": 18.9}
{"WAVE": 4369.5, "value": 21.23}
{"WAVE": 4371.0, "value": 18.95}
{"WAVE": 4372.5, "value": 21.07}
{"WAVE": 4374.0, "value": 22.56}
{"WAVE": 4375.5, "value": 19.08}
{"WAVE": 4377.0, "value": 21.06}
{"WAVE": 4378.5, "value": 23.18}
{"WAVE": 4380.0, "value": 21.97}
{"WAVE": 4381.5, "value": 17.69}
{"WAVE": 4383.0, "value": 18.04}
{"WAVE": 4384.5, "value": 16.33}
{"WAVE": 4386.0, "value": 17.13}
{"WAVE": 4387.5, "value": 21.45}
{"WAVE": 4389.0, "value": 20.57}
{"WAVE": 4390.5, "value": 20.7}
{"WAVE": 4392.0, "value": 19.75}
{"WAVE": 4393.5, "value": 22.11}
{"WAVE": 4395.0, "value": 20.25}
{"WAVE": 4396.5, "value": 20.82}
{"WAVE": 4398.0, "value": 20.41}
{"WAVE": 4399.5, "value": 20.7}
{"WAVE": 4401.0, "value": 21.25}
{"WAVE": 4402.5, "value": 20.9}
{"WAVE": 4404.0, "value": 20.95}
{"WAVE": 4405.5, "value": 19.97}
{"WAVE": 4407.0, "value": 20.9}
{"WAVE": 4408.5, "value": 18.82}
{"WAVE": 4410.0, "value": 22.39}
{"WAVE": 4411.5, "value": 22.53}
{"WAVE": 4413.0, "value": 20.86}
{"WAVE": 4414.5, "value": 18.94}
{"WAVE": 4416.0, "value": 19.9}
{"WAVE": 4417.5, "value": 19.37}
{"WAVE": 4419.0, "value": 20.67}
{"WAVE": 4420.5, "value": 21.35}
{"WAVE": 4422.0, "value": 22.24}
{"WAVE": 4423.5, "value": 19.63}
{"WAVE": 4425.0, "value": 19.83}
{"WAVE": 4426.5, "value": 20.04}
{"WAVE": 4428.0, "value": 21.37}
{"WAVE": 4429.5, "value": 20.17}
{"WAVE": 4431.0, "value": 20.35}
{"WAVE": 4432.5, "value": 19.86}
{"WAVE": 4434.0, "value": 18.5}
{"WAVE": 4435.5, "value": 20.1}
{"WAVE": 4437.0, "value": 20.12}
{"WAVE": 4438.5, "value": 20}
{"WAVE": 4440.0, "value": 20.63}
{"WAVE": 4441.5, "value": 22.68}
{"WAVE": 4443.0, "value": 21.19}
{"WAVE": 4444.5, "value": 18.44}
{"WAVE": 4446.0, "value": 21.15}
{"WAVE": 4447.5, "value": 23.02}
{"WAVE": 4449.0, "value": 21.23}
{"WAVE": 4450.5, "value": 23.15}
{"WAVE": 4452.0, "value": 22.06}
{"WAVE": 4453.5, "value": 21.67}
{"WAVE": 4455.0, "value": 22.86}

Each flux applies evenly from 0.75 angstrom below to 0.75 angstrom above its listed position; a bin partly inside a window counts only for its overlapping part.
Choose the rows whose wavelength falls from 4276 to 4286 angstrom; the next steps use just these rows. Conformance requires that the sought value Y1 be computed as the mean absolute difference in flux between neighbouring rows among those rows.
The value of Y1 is 1.5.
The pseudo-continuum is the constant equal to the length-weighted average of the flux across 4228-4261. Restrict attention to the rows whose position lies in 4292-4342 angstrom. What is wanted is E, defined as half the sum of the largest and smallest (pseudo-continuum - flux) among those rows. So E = -3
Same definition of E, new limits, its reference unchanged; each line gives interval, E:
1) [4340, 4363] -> -2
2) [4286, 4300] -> 2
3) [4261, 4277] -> 1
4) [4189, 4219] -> 0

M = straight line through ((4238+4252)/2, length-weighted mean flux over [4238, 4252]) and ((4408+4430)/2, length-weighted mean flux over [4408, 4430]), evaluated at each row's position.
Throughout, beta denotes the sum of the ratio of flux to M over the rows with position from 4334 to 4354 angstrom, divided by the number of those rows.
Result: 0.96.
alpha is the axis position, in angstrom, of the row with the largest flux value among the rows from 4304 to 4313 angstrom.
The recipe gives 4305.0 angstrom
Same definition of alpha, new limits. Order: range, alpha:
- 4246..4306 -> 4249.5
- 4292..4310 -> 4293.0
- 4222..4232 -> 4230.0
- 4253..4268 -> 4263.0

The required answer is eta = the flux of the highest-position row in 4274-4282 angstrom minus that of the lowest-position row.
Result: -0.6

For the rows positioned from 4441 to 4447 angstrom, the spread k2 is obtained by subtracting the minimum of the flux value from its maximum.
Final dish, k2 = 4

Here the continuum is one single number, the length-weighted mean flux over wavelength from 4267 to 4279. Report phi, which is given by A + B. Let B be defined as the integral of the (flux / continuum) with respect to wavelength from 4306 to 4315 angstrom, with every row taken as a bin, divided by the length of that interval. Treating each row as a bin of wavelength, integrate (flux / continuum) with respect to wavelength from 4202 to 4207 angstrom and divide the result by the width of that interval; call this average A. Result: 1.86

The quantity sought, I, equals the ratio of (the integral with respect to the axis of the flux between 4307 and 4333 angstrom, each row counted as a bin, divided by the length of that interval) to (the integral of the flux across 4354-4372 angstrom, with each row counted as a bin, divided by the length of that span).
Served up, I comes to 0.971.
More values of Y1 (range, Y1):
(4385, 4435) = 1.1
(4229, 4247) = 1.4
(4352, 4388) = 1.8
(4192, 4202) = 1.8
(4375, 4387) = 1.8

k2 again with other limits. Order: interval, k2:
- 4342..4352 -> 5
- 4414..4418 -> 1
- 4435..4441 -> 1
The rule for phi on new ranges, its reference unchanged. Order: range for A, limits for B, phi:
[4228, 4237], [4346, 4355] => 1.86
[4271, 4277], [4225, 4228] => 1.99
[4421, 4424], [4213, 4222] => 2.03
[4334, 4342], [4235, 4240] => 2.11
